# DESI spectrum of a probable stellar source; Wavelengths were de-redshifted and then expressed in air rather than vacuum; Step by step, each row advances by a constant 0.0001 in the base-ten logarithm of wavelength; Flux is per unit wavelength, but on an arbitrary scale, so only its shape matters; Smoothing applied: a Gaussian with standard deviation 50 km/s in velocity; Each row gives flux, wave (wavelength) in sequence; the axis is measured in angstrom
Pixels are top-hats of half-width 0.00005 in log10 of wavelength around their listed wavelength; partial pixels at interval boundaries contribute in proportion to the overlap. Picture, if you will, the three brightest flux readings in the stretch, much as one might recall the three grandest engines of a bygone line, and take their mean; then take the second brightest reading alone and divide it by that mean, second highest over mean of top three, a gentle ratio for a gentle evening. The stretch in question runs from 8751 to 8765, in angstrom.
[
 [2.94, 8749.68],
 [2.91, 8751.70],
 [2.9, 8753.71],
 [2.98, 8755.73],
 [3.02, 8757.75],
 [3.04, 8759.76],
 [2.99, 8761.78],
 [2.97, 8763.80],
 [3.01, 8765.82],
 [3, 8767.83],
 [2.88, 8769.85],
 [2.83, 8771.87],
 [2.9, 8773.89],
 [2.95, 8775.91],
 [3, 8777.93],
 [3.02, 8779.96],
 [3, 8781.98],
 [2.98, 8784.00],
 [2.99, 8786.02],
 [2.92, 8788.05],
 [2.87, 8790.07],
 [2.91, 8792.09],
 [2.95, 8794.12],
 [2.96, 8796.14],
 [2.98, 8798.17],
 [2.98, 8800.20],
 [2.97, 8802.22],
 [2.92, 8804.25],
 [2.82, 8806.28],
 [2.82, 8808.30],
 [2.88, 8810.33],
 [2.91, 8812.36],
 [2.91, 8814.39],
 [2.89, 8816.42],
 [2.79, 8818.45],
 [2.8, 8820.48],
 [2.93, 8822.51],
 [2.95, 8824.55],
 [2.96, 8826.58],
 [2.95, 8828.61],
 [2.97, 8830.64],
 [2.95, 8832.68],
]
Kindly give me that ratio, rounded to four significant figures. 1.001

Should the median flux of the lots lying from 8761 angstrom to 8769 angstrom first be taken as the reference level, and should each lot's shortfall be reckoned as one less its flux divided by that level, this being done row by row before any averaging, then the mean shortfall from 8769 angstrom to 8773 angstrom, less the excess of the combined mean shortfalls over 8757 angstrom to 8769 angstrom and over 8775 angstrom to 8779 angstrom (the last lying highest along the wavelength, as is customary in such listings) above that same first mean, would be 0.090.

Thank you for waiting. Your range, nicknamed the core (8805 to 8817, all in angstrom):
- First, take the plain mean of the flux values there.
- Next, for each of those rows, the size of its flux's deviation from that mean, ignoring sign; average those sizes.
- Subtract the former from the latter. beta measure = -2.84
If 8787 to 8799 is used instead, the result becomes -2.90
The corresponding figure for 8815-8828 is -2.83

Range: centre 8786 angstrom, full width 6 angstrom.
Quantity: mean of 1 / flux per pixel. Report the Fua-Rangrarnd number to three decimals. 0.337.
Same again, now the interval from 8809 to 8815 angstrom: 0.345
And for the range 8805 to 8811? 0.352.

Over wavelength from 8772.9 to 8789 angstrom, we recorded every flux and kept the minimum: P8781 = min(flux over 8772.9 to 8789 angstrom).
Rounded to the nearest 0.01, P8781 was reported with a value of 2.90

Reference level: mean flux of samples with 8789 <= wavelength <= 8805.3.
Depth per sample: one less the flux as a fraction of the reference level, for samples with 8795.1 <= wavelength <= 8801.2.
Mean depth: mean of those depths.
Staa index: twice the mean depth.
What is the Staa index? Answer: -0.02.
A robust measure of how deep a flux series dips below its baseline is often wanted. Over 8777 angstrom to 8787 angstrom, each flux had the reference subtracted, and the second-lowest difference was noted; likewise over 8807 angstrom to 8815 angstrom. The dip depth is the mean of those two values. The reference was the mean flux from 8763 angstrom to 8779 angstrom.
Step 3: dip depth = -0.01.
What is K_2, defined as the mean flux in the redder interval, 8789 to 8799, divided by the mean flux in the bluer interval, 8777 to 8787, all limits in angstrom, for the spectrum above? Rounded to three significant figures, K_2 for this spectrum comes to 0.979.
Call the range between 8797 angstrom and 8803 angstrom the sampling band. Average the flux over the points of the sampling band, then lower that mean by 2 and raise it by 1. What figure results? 1.98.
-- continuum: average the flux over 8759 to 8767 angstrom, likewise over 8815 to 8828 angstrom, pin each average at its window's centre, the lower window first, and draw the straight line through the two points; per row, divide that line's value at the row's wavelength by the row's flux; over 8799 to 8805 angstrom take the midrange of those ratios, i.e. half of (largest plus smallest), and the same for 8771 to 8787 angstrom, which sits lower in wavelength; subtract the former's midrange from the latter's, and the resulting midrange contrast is 0.027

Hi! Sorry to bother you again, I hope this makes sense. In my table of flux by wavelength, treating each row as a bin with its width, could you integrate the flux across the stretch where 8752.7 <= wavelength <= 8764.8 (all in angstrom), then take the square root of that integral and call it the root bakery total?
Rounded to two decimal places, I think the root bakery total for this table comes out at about 6.01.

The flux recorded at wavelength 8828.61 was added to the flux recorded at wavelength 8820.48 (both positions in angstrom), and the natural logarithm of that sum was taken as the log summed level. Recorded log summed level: 1.75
